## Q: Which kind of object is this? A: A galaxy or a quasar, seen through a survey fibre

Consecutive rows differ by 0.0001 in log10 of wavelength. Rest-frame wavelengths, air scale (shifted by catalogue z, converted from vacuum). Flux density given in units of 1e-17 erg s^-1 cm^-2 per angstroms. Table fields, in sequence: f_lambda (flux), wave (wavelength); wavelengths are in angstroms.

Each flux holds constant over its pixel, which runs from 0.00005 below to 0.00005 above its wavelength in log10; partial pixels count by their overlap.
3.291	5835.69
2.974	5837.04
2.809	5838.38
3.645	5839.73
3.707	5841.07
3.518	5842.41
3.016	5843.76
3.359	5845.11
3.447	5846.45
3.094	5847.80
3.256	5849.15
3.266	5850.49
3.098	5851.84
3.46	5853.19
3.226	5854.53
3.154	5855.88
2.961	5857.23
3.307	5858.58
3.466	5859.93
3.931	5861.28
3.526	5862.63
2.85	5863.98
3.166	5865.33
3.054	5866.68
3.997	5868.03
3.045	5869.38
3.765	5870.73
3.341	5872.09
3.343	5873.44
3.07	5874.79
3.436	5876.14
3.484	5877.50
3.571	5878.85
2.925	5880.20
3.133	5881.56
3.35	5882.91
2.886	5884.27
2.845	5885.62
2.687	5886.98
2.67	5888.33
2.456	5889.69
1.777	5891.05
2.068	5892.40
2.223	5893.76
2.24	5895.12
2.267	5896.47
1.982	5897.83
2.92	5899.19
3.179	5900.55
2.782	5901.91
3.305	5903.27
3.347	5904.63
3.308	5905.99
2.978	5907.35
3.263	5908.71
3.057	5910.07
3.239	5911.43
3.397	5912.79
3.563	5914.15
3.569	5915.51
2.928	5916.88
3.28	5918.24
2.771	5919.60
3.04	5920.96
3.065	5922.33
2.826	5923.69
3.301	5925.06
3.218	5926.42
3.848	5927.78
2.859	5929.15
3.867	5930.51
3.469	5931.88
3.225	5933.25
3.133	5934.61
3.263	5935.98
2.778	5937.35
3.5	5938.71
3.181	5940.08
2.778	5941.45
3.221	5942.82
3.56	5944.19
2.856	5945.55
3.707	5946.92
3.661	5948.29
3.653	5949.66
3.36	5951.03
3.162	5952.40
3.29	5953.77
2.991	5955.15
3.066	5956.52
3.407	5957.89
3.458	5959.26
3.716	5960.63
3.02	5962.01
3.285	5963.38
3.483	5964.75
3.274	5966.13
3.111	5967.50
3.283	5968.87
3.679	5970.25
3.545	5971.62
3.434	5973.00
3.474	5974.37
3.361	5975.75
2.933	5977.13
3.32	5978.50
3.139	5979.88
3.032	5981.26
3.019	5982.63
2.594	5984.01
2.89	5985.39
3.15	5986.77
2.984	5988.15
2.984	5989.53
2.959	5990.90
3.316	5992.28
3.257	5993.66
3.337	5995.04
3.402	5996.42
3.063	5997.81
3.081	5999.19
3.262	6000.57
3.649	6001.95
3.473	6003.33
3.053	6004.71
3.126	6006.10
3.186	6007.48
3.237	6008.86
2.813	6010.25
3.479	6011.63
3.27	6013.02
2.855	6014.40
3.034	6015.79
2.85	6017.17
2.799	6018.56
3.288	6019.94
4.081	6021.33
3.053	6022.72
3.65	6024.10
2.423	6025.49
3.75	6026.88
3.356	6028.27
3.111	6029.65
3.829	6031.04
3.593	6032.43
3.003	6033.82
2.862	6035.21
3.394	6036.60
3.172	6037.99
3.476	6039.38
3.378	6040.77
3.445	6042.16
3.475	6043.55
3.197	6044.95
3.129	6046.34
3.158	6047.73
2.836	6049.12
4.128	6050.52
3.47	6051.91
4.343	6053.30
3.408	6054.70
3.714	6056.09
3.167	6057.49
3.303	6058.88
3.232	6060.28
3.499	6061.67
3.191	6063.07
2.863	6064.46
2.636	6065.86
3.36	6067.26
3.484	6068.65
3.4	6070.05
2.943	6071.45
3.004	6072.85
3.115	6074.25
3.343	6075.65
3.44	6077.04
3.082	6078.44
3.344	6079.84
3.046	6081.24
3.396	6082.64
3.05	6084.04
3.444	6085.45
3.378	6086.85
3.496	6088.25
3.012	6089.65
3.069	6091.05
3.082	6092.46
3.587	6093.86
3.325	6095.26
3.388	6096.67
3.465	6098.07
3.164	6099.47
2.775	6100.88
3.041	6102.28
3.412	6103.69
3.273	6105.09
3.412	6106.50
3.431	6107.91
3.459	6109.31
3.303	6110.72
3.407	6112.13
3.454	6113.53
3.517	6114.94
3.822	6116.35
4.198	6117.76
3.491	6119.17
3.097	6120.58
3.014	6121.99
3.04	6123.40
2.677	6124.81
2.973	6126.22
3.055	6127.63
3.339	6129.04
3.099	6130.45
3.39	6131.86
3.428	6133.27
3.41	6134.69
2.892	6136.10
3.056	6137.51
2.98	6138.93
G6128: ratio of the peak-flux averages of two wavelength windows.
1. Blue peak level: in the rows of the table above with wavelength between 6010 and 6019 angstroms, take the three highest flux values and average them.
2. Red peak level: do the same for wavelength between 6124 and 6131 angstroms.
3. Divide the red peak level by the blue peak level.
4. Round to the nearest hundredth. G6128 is 0.97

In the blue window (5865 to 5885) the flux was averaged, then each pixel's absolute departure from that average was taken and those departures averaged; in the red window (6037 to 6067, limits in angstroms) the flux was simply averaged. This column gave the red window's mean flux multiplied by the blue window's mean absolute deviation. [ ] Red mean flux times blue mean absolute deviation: 0.83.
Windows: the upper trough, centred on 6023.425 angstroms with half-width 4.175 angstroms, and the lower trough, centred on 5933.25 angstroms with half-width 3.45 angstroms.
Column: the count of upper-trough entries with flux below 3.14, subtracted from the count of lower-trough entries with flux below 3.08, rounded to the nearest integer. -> -2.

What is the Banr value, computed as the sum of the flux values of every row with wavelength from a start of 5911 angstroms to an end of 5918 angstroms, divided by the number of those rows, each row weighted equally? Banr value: 3.34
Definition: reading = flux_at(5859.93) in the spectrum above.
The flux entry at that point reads 3.466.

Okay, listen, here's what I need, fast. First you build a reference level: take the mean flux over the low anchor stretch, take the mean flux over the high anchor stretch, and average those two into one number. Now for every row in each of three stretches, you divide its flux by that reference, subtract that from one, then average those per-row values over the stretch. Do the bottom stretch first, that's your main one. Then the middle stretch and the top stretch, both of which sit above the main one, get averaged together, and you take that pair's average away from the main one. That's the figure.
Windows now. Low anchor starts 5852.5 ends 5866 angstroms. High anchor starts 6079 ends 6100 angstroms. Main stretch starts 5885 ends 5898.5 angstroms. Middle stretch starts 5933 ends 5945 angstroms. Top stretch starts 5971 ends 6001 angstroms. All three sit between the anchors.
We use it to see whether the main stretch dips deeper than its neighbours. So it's 0.26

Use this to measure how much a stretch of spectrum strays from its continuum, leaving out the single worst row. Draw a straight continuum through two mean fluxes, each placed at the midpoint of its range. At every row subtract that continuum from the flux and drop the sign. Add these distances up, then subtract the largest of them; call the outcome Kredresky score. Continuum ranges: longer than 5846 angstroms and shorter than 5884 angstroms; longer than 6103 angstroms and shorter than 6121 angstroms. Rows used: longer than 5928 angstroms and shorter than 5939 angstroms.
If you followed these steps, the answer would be 1.7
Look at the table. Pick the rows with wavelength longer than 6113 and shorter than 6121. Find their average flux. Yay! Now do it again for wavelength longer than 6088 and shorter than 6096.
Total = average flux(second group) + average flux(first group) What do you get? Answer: 6.86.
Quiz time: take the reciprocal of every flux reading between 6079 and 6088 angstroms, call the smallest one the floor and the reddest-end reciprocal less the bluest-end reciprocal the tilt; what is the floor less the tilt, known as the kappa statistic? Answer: 0.293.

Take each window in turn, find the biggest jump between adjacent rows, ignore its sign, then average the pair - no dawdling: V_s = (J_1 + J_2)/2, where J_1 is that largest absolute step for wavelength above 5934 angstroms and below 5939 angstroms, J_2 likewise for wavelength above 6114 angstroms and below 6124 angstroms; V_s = 0.71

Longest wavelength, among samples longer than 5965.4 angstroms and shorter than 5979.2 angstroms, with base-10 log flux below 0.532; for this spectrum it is 5978.50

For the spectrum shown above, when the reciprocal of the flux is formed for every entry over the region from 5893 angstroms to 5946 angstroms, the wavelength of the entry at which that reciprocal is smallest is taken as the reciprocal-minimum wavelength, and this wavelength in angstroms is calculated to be 5930.51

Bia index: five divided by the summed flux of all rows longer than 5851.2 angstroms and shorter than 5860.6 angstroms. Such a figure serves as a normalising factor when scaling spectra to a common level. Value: 0.22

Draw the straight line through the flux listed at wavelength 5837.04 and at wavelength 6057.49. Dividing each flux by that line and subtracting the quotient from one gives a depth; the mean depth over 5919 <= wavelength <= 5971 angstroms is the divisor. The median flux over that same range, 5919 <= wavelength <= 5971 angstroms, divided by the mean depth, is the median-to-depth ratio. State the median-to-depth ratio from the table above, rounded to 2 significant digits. -49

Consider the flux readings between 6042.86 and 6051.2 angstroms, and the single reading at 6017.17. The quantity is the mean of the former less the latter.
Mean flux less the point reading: 0.47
